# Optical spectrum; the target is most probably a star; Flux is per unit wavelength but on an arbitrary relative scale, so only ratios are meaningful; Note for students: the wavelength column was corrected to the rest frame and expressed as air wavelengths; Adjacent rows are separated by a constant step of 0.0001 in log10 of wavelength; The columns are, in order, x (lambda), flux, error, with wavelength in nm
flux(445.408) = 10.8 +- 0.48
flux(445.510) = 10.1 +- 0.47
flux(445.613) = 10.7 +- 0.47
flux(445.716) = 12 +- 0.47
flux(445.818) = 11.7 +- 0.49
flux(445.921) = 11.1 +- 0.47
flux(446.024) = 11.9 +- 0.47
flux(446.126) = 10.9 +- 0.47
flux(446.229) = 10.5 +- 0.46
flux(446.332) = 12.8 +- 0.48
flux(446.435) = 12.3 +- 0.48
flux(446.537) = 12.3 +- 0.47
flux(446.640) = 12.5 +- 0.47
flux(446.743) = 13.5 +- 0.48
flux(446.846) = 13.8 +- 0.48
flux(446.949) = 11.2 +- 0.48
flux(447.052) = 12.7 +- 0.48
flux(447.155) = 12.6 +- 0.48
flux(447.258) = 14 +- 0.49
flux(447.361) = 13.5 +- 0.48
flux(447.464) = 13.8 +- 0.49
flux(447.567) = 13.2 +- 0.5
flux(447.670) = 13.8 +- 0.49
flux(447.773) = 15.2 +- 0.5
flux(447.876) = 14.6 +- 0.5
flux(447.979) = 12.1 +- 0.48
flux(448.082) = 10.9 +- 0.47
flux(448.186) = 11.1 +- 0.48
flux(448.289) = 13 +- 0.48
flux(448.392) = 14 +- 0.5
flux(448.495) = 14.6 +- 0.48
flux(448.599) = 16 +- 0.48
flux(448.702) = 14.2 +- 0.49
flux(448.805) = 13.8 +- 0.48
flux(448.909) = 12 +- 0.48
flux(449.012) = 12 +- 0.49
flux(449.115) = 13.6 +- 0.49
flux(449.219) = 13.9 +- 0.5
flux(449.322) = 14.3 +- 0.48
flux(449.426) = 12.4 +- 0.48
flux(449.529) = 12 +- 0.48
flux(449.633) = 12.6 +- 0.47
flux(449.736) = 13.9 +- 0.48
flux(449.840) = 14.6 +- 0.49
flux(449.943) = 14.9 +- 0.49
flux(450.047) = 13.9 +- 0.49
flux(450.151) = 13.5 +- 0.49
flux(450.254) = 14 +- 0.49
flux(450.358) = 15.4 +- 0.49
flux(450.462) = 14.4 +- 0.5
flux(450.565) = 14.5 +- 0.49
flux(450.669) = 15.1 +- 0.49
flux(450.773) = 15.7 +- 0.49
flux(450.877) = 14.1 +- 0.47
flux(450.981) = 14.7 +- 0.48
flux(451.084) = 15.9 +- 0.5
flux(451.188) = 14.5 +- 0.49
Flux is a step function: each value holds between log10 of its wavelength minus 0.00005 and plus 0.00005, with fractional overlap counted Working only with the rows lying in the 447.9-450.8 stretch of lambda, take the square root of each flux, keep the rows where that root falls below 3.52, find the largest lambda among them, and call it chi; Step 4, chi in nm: 449.529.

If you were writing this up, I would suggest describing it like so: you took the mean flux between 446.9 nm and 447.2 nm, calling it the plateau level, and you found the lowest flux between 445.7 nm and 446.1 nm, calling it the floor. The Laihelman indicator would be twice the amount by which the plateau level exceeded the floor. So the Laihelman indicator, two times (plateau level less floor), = 2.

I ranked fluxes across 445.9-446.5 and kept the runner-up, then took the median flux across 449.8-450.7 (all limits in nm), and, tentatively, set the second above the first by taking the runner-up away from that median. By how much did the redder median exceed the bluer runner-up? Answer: 2.2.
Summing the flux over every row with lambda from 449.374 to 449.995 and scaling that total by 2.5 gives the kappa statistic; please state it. 201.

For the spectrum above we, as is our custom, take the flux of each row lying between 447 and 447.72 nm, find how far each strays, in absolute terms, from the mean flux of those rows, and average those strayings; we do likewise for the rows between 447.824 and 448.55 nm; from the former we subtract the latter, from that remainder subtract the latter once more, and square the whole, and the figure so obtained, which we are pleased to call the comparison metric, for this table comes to 4.7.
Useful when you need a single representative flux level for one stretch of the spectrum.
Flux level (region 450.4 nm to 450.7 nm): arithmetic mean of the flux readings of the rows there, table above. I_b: 14.67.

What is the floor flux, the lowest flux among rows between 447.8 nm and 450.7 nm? 10.9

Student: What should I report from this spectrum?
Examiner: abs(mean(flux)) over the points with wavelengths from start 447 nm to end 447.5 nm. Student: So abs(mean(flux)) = 13.3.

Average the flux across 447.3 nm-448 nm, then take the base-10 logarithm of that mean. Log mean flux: 1.14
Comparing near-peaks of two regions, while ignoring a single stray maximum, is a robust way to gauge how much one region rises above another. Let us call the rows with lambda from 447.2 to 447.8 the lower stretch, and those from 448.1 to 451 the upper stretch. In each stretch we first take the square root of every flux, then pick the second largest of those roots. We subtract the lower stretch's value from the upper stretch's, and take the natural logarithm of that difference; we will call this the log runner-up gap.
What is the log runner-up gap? -1.5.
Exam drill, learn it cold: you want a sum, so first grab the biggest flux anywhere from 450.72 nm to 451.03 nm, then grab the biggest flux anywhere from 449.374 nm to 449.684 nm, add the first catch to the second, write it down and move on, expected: 28.3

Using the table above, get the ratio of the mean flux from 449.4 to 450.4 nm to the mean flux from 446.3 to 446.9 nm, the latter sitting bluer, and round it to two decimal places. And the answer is 1.07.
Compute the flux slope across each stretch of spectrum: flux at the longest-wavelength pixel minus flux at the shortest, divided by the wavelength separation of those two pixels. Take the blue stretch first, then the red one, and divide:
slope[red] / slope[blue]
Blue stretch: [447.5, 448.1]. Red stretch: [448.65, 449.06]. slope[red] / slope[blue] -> 1.6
